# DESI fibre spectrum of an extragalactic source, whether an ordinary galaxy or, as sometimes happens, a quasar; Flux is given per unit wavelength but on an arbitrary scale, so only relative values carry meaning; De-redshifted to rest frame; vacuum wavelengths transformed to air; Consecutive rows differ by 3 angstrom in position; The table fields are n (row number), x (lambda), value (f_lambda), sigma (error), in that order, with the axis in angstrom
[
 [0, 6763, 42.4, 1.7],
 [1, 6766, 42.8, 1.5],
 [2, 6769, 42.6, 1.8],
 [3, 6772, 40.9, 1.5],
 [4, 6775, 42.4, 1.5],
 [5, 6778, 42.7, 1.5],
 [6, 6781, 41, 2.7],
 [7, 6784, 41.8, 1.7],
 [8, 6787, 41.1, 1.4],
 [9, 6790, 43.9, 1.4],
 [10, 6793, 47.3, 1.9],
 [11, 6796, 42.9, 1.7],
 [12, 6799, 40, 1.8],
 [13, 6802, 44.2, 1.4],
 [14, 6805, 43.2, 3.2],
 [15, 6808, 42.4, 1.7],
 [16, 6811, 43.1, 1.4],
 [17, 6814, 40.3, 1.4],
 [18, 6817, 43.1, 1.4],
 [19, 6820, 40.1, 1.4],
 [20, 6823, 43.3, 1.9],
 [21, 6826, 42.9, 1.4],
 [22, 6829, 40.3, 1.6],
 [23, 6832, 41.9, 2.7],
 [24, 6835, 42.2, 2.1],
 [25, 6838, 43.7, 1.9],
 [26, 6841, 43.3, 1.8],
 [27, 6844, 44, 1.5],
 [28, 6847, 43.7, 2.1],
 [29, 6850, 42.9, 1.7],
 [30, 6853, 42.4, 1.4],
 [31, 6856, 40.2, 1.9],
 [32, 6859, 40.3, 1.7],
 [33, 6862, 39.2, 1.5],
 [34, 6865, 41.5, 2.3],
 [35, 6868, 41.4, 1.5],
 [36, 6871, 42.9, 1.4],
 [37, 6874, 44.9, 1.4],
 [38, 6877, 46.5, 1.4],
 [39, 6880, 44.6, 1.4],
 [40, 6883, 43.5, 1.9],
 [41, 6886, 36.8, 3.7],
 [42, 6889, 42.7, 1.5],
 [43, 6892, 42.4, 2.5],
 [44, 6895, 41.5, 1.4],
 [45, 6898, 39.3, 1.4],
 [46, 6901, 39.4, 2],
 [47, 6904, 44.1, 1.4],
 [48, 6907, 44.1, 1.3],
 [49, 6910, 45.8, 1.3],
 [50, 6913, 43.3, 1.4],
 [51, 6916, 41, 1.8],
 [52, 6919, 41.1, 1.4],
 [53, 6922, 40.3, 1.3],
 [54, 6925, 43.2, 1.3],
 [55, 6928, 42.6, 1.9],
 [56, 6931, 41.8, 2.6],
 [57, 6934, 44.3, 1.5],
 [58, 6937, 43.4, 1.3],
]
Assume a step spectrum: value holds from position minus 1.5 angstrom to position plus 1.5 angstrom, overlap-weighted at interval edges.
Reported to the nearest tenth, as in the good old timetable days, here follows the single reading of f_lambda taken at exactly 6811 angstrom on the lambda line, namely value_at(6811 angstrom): 43.1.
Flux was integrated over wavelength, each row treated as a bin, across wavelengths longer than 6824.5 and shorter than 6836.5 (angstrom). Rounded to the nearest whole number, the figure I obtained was 502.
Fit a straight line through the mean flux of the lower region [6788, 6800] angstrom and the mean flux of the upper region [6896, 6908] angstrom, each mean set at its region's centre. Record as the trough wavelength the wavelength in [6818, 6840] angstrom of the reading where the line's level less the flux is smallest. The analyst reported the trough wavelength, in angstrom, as 6838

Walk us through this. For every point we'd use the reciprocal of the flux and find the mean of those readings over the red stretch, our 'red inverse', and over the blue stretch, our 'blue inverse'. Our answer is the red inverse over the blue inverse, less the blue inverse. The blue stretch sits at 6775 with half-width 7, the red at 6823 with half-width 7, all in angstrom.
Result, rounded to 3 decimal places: 0.976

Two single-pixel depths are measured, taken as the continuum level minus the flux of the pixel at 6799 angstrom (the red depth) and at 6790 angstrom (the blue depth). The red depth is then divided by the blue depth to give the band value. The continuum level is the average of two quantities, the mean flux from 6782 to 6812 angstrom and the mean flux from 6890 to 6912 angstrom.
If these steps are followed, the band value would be -2.2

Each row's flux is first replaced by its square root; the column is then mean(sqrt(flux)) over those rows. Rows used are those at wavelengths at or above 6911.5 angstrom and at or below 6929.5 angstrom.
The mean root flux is 6.47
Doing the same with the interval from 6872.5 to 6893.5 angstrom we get 6.56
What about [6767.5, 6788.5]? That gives 6.46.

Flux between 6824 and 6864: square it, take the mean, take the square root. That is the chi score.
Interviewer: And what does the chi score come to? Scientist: 42.1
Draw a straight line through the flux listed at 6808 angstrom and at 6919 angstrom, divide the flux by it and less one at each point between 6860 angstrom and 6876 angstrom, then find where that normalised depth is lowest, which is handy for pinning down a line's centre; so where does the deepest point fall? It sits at 6862 angstrom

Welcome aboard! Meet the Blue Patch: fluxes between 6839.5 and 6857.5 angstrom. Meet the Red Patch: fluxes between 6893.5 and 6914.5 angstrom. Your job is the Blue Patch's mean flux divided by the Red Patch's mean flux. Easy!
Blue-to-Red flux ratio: 1.01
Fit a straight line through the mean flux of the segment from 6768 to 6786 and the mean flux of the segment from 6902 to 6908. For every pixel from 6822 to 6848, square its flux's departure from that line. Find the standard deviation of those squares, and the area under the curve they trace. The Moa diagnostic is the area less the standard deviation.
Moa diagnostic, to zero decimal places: 28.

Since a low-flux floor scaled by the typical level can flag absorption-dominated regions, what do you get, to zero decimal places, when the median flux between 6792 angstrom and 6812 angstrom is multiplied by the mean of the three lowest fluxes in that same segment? 1800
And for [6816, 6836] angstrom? 1720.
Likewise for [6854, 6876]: 1652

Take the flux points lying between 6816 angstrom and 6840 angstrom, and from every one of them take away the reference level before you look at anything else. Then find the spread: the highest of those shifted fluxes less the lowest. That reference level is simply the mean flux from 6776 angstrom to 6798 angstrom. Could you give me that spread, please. 3.6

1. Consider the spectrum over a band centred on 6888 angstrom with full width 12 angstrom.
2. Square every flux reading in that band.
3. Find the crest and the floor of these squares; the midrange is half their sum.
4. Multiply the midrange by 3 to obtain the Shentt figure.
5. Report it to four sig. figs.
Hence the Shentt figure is 4870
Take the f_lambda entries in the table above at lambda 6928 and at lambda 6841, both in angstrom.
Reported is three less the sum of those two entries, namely -82.9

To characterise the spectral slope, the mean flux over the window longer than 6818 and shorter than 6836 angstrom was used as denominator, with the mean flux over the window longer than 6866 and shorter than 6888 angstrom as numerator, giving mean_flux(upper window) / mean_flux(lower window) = 1.03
